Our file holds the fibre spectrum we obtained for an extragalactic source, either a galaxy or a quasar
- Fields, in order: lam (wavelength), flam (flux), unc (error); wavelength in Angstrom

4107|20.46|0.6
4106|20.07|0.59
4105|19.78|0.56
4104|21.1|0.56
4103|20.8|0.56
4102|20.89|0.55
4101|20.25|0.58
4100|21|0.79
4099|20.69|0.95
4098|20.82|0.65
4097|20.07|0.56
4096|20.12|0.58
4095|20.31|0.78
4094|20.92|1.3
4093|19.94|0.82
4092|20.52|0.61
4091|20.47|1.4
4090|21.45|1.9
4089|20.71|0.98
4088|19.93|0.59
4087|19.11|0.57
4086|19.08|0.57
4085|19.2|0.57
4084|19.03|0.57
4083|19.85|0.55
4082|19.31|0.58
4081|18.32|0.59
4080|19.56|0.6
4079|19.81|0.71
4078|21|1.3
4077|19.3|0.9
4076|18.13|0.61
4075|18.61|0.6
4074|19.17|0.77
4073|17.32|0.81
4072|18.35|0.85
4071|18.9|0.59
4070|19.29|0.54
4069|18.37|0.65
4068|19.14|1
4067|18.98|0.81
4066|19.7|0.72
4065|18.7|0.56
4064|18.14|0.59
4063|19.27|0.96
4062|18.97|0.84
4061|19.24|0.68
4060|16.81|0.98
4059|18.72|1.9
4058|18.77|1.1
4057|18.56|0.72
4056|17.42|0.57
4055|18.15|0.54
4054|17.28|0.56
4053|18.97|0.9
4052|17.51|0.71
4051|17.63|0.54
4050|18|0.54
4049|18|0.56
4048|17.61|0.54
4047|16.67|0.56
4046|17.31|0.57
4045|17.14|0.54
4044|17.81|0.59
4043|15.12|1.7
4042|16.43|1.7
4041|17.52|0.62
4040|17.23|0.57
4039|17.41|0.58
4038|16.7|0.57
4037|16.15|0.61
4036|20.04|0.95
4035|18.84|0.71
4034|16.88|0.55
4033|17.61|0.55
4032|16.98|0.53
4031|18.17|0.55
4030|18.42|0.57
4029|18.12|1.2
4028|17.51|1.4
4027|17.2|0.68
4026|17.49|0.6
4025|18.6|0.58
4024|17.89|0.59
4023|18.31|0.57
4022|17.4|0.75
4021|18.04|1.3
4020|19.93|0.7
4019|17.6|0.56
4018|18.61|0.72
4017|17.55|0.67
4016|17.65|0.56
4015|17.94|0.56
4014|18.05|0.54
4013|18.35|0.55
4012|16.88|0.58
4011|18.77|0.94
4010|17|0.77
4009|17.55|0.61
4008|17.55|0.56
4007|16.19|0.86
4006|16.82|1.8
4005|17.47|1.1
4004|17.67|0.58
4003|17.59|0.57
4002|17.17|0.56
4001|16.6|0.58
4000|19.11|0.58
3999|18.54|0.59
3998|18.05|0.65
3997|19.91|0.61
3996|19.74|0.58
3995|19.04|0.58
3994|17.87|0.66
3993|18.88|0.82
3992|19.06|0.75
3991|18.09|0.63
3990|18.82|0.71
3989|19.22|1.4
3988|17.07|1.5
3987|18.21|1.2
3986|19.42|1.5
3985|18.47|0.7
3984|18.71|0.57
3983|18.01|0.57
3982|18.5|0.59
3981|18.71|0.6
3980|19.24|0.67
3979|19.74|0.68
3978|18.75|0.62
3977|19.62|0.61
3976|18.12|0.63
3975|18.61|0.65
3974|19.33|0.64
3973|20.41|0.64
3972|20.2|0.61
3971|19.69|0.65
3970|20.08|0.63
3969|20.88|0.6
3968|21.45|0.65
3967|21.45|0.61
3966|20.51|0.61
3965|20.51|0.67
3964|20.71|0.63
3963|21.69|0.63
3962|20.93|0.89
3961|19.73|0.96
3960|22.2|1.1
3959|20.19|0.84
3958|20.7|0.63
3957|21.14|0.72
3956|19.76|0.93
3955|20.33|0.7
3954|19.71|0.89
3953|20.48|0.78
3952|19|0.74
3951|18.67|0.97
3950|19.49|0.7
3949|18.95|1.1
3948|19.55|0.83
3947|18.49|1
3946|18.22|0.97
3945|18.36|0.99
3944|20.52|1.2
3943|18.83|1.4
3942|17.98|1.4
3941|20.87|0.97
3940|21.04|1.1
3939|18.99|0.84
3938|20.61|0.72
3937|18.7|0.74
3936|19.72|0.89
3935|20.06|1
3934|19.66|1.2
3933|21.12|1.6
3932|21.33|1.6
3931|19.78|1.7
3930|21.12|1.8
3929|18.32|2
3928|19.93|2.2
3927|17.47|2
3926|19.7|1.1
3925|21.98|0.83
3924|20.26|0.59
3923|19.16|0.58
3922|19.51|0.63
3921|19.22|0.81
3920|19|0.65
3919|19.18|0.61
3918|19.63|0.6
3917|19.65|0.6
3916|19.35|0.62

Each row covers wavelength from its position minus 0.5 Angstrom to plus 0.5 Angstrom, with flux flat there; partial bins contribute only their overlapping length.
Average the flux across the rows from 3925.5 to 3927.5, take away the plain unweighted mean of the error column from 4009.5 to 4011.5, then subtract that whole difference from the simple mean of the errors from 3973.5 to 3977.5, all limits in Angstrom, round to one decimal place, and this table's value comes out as -17.1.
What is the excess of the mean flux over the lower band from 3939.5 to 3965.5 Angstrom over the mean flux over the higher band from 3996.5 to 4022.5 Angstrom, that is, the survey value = 2.1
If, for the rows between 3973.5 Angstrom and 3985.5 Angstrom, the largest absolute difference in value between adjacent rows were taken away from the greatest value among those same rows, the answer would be 18.2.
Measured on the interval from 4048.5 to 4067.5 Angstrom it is 17.3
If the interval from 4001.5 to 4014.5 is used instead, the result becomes 16.9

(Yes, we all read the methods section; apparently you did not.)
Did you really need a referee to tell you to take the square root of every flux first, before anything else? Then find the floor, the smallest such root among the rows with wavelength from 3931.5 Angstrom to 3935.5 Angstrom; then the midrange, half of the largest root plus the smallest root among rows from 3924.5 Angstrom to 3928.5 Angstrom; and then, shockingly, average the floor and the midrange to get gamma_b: 4.43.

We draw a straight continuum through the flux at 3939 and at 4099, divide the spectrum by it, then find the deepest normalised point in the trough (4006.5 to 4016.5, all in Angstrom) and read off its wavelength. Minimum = 4007 Angstrom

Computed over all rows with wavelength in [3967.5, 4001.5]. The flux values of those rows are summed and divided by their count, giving 19.0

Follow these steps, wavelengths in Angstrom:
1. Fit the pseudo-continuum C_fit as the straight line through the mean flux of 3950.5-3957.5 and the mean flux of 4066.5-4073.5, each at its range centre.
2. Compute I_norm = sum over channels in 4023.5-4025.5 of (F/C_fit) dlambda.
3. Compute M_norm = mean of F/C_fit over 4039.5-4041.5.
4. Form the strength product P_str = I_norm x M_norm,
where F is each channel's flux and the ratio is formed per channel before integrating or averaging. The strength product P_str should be 1.75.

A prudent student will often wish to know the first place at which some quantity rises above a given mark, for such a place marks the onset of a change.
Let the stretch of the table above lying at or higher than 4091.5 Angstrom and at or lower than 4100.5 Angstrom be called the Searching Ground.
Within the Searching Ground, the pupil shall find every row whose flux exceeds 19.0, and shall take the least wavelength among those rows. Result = 4092 Angstrom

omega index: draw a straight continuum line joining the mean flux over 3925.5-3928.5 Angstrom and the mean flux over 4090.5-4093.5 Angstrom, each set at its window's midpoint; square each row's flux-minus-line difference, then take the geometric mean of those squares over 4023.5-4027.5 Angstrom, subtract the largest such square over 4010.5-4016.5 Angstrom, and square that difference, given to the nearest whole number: 18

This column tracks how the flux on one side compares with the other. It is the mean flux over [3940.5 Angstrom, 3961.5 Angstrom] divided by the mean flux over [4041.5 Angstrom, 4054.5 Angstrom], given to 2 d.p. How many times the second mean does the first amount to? 1.13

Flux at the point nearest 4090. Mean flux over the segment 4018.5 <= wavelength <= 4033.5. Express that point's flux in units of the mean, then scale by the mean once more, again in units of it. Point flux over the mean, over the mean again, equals 0.067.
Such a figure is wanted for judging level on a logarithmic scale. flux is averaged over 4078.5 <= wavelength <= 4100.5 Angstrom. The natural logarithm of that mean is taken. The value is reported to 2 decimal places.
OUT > 3.00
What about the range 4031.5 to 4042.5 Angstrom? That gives 2.86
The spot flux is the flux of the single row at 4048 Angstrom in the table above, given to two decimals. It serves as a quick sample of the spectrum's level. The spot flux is 17.61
